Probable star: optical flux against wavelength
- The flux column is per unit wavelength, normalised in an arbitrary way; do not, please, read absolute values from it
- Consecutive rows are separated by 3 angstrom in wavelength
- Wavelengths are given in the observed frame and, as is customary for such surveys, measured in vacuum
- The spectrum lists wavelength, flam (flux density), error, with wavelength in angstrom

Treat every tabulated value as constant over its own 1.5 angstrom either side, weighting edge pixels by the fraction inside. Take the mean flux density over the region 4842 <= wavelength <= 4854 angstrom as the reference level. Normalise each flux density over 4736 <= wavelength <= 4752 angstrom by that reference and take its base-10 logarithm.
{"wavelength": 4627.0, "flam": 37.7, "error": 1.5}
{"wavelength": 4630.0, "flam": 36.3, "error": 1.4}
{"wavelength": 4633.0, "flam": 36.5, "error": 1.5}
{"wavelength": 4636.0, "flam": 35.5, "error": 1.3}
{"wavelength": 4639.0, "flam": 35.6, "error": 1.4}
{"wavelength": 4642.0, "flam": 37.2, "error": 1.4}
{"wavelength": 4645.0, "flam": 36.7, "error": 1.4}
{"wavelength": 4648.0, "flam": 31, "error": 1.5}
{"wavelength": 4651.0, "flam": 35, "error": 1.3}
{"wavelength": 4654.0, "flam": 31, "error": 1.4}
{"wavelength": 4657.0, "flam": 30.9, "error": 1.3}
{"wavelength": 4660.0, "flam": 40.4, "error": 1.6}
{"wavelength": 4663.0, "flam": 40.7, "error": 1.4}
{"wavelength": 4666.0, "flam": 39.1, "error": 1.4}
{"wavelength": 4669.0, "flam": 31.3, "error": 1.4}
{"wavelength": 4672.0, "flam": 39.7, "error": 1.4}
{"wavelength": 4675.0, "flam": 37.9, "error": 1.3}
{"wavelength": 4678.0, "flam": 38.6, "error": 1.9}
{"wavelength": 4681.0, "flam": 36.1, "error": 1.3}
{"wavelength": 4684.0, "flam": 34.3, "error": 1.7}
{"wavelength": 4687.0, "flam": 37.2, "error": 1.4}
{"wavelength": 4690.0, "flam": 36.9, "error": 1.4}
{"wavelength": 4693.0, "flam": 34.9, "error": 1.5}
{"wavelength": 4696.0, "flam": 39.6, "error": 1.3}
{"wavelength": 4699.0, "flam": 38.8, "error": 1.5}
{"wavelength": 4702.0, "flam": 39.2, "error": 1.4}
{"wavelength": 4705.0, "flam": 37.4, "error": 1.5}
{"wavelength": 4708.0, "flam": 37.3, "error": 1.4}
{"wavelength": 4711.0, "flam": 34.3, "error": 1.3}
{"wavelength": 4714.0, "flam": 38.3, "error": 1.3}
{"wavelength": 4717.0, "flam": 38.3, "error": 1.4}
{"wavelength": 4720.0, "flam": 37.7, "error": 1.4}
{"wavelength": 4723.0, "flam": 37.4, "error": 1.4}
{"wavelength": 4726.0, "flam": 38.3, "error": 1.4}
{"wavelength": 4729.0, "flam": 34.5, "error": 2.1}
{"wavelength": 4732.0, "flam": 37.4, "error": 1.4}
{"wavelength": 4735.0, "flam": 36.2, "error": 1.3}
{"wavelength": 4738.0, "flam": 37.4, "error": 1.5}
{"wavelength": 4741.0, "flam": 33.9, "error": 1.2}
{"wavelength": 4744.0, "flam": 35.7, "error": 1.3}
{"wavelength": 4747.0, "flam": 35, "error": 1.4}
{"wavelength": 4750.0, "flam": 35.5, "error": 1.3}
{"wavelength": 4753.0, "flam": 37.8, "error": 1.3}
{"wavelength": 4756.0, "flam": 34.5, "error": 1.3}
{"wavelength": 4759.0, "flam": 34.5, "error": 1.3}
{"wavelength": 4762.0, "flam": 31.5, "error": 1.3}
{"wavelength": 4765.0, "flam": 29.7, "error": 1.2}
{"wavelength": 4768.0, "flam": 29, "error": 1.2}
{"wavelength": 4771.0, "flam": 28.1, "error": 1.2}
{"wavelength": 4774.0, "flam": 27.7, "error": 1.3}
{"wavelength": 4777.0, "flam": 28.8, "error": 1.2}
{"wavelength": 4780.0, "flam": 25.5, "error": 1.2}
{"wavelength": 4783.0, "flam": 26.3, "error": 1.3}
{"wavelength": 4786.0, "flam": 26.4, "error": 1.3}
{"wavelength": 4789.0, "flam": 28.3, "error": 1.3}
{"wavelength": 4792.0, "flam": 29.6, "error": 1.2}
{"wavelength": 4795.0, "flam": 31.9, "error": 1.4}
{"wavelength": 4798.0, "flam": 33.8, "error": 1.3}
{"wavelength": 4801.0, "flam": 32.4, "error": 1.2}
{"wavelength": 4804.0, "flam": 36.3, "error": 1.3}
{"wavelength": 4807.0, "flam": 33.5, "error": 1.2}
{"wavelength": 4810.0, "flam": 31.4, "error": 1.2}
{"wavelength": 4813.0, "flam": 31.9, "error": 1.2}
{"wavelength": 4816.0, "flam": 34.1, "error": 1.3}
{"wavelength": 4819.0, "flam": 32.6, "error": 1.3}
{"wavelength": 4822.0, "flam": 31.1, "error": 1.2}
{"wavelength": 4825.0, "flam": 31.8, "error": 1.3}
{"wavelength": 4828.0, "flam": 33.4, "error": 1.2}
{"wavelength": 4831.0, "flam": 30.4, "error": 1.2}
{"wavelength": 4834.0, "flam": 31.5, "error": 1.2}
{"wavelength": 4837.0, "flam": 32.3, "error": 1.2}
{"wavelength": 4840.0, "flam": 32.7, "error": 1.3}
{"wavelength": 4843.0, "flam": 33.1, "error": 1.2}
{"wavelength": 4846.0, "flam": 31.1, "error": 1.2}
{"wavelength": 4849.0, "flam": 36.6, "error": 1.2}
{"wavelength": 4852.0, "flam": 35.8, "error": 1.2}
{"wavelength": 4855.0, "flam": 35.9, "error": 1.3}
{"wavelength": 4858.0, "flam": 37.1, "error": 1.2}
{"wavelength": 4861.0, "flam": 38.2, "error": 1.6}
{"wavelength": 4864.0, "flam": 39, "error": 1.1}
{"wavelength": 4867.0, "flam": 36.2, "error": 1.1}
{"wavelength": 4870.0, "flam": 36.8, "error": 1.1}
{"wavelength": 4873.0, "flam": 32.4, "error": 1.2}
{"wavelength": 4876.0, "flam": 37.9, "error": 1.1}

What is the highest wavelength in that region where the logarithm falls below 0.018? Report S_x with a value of 4750.0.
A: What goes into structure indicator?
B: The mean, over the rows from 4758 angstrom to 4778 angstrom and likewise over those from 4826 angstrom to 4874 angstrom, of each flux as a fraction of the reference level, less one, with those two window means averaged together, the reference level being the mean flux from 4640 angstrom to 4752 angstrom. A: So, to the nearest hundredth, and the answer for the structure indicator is -0.12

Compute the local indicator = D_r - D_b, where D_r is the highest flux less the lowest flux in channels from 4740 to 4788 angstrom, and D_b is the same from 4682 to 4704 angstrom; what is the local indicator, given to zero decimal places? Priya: 7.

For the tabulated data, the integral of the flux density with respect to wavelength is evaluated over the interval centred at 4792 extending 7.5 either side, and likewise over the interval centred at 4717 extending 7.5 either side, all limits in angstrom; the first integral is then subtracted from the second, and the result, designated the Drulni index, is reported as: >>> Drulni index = 108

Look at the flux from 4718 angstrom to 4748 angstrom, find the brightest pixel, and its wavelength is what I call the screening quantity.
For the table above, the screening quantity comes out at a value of 4726.0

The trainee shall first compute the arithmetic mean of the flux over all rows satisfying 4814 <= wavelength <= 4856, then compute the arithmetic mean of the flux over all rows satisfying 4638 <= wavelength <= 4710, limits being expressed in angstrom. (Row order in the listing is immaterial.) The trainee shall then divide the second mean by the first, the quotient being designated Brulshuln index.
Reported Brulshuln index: 1.11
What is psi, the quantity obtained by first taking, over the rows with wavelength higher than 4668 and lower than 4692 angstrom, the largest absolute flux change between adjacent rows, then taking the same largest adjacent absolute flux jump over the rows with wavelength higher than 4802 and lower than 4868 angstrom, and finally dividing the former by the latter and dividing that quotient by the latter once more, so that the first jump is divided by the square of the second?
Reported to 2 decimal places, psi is 0.28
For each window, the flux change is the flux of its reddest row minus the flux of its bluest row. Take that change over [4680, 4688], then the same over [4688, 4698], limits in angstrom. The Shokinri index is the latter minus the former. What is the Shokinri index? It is 1.6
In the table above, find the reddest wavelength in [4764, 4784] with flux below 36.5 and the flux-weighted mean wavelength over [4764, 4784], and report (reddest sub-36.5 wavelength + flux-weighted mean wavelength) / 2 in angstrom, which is 4778.4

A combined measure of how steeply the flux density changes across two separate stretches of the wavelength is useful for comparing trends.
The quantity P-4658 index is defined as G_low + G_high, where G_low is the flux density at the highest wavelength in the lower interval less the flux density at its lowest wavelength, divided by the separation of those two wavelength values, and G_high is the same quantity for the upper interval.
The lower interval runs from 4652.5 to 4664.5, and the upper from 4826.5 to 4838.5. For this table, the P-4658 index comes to 1.0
